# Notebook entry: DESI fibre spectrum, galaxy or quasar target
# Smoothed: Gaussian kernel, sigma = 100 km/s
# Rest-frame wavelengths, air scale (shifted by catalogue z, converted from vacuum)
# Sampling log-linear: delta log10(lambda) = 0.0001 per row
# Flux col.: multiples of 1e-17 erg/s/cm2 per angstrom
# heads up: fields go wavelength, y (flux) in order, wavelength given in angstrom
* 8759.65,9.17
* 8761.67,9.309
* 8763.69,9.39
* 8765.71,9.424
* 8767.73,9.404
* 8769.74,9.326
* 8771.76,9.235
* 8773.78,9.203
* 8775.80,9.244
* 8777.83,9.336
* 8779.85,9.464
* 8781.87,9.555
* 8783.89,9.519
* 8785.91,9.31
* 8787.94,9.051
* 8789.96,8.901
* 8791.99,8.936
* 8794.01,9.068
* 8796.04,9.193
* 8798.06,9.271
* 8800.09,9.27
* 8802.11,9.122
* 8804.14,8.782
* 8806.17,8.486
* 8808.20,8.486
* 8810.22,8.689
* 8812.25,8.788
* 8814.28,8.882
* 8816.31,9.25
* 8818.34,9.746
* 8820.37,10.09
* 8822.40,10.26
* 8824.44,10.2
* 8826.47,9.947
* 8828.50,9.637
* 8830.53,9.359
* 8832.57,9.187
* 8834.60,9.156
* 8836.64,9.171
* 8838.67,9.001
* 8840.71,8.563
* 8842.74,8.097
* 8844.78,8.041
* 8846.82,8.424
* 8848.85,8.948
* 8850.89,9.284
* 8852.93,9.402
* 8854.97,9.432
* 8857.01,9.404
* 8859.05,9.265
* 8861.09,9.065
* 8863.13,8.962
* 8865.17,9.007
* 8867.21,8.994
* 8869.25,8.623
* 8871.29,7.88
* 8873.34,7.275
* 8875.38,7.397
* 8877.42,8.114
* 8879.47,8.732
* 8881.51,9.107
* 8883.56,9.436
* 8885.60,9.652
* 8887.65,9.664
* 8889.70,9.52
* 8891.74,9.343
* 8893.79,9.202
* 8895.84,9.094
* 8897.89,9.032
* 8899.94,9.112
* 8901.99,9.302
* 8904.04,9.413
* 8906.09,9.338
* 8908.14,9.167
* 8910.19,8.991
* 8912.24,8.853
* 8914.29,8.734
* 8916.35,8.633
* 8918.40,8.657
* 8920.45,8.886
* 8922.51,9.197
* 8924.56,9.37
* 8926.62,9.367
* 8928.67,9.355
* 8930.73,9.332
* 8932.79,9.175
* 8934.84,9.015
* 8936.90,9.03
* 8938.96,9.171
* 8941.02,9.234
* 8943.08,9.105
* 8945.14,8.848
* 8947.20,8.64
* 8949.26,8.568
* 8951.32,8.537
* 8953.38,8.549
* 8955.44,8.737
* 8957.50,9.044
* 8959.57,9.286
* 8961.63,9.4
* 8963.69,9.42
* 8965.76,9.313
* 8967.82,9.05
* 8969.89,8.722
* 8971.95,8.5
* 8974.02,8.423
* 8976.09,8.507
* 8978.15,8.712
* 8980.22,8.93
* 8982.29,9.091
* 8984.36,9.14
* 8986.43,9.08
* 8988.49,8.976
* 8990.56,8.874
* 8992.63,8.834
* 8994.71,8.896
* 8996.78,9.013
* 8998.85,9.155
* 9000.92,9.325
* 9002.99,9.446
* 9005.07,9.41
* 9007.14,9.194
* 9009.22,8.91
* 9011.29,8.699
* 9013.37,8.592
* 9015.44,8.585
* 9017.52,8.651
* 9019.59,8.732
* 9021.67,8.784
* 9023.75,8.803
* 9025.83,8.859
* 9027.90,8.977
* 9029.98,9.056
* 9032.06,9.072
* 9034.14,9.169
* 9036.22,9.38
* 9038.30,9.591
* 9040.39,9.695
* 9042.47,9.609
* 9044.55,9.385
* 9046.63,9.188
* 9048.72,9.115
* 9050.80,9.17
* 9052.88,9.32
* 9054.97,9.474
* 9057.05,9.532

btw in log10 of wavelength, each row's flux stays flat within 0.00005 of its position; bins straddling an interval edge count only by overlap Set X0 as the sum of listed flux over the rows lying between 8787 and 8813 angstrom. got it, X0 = 116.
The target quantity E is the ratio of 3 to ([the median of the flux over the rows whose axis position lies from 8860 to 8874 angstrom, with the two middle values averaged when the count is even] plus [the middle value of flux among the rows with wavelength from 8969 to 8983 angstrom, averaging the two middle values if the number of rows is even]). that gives 0.170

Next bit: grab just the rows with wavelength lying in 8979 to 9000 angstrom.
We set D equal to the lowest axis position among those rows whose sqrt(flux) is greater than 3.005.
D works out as 8982.29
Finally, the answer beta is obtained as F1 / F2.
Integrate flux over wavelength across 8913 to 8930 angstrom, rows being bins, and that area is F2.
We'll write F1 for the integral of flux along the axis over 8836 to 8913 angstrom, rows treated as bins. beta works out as 4.5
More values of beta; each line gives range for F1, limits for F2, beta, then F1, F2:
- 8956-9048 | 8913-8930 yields 5.4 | 831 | 153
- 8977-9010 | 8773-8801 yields 1.2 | 299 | 259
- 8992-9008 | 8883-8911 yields 0.6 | 147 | 261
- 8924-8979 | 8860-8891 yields 1.8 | 494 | 272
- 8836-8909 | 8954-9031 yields 0.9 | 652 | 689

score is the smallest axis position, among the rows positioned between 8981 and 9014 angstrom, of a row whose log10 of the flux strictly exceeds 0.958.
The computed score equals 8982.29 angstrom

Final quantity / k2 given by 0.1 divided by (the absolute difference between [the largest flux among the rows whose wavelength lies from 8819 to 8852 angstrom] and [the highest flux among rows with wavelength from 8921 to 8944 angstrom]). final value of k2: 0.11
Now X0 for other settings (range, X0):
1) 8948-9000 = 223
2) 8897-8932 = 155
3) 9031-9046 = 66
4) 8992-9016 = 108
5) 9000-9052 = 227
